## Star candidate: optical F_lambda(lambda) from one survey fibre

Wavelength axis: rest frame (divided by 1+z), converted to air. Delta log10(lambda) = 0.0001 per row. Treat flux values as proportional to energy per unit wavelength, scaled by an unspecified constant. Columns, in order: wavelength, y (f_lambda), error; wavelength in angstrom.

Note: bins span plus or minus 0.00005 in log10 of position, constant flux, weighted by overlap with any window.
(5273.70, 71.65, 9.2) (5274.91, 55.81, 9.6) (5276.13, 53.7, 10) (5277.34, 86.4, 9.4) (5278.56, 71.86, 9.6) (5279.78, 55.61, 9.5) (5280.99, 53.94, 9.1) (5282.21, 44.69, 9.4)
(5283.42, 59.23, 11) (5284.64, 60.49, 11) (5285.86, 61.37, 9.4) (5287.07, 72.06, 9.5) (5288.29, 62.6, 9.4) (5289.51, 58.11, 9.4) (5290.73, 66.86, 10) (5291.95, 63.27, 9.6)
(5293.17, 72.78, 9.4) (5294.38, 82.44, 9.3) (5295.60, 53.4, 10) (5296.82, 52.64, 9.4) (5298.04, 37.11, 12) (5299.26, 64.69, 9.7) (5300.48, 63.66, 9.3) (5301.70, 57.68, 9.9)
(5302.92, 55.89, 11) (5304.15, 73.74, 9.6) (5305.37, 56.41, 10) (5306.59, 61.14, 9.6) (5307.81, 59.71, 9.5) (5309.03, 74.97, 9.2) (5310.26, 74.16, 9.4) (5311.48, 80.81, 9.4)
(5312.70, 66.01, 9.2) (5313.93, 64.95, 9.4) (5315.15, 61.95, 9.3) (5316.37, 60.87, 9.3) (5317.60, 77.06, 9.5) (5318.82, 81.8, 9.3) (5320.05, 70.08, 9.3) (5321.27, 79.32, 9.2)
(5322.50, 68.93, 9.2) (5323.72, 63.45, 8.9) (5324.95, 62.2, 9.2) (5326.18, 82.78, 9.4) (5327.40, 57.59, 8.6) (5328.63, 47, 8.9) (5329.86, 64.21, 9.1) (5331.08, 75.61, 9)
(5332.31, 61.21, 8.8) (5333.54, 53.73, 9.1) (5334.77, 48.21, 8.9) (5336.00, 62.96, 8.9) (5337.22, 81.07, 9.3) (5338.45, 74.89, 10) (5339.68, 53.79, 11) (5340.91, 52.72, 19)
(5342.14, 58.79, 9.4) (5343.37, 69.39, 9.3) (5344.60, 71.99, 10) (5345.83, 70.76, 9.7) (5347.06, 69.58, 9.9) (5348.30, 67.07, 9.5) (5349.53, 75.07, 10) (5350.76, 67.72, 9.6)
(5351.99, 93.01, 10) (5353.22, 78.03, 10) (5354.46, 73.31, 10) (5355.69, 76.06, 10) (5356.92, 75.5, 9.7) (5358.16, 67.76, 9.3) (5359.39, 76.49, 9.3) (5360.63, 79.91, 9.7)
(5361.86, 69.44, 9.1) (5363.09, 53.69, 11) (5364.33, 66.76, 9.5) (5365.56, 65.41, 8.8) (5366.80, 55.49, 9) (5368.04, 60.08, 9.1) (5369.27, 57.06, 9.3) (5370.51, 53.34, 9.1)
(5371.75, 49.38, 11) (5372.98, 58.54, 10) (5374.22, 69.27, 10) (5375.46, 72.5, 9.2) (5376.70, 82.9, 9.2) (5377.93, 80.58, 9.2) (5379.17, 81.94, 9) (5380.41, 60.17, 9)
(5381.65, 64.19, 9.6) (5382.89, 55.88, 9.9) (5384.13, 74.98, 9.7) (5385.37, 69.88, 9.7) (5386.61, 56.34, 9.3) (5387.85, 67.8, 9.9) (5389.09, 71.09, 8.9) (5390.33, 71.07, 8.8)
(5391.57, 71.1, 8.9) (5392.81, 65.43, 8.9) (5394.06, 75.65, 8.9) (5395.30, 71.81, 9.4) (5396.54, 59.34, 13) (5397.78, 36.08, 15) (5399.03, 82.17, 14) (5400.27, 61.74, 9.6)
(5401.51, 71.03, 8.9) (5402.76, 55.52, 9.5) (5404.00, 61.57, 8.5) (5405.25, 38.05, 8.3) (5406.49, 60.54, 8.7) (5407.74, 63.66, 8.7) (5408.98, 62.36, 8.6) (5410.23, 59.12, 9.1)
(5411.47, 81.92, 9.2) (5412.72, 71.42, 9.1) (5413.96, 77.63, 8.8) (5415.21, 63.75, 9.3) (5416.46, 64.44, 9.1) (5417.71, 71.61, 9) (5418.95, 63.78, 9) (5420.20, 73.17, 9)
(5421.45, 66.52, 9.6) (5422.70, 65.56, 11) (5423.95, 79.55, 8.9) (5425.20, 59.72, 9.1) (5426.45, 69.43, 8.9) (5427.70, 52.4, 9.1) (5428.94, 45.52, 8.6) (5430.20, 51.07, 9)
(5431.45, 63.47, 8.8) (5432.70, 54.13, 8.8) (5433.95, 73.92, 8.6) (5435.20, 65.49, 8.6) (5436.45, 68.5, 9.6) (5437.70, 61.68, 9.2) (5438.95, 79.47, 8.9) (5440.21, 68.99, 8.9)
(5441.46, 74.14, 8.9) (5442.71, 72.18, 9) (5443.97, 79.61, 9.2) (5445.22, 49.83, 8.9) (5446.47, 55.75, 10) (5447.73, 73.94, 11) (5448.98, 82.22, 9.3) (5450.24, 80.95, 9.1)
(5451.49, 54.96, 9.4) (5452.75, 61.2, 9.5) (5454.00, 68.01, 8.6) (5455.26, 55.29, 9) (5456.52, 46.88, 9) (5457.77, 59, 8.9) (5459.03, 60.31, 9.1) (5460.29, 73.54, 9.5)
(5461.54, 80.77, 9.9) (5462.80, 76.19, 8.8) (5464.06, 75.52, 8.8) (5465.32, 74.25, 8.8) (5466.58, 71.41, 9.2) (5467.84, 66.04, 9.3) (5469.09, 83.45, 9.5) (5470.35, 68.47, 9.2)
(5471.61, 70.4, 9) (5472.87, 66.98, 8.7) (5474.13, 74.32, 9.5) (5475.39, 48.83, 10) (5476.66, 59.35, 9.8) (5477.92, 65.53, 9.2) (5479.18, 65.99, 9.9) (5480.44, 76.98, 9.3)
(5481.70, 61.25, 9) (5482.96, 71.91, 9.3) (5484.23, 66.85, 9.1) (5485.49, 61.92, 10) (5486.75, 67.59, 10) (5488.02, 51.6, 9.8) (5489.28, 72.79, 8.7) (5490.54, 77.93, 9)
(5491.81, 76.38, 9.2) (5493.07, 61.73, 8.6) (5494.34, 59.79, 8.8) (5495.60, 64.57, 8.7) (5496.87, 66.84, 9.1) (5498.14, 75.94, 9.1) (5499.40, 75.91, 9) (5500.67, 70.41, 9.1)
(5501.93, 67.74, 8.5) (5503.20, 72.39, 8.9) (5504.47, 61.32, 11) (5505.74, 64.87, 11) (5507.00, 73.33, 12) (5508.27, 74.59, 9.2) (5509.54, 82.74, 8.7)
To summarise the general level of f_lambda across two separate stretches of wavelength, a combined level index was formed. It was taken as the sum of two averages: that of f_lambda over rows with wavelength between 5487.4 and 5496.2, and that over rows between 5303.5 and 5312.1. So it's 135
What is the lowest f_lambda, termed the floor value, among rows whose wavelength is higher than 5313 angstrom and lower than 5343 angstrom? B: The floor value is 47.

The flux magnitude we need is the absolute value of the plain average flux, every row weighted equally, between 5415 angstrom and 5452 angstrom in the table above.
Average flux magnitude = 66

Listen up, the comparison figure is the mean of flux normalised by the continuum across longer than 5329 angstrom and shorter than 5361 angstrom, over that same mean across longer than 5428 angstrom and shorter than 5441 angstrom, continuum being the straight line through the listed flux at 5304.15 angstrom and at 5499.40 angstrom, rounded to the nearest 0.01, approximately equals 1.11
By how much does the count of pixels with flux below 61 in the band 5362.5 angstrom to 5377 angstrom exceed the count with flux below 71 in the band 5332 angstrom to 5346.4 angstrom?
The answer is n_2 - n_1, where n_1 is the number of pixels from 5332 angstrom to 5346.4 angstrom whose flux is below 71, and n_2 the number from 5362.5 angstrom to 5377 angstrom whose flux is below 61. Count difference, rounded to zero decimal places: -2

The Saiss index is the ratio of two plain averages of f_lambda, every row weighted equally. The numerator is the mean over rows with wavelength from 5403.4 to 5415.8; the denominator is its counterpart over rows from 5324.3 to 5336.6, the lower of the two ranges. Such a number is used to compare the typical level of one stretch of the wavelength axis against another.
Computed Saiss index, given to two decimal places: 1.04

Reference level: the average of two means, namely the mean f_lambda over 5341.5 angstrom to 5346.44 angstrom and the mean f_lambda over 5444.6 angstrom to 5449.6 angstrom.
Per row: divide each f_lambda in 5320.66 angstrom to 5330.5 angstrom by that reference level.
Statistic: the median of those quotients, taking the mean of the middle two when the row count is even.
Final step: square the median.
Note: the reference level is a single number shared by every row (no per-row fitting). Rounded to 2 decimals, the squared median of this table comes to 0.92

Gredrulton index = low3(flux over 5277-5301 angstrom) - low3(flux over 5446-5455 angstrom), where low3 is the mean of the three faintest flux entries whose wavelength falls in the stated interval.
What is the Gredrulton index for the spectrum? -12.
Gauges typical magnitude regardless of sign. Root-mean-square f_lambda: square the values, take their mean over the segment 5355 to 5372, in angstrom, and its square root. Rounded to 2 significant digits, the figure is 65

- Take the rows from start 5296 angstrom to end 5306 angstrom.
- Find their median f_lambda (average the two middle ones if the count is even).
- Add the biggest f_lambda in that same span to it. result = 131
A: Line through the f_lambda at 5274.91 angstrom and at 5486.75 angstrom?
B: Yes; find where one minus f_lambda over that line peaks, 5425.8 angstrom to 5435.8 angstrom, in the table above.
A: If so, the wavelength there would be 5428.94 angstrom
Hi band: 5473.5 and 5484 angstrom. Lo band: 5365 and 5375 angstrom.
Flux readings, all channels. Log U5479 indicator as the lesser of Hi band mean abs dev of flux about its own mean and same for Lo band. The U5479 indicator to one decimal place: 4.8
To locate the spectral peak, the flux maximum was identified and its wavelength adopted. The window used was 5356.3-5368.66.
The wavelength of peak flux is 5360.63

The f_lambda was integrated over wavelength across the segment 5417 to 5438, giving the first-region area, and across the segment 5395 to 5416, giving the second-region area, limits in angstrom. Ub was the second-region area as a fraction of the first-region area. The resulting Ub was 0.99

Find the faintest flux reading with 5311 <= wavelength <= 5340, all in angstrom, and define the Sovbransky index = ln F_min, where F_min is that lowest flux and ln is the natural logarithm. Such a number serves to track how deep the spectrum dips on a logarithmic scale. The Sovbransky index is 3.85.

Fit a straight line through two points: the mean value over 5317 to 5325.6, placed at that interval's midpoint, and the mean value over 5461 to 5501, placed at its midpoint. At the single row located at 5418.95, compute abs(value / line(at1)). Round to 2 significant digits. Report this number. 0.91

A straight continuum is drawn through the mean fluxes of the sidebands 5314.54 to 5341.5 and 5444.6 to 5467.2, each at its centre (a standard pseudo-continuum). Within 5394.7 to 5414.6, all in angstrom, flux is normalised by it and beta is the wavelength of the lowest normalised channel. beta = 5397.78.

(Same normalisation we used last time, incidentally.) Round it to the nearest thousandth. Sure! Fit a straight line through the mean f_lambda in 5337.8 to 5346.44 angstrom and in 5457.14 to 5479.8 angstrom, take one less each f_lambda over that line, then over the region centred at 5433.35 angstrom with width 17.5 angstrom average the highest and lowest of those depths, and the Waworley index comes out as 0.078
